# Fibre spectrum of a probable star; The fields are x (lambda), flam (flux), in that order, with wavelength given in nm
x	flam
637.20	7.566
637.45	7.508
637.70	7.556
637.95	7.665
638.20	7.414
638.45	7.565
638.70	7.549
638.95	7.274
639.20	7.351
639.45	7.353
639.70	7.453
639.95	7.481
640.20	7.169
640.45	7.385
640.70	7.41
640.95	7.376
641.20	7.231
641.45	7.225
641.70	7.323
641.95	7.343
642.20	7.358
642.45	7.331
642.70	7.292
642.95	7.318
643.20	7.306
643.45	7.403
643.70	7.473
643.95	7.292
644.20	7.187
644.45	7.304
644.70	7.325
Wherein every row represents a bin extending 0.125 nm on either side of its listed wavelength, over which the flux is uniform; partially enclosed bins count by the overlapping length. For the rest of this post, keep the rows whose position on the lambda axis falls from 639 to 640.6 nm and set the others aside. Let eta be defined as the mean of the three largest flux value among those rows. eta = 7.44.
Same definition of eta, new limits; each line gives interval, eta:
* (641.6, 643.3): 7.34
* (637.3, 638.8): 7.60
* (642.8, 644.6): 7.40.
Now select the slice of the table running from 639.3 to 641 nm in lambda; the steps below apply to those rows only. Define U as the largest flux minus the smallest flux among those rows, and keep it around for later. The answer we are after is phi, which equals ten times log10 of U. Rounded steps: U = 0.312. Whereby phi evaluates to -5.06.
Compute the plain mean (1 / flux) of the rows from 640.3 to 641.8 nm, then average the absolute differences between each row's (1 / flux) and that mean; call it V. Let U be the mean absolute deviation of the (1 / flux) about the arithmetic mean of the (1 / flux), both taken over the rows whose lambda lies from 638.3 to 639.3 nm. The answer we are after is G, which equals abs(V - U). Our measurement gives 0.0010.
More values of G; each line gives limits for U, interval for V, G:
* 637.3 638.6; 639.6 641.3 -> 0.0005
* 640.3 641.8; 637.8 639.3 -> 0.0010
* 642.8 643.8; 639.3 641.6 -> 0.0005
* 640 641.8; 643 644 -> 0.0002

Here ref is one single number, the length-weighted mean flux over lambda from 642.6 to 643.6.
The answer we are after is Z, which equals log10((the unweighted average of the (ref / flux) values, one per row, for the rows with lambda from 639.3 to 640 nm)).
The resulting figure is -0.0055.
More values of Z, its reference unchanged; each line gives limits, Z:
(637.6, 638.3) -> -0.0122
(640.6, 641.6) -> 0.0015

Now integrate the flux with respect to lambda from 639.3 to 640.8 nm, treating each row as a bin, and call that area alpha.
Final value 11.1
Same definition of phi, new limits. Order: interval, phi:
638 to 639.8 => -5.36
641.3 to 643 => -8.76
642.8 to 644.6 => -5.44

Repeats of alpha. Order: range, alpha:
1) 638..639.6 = 11.9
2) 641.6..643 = 10.3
